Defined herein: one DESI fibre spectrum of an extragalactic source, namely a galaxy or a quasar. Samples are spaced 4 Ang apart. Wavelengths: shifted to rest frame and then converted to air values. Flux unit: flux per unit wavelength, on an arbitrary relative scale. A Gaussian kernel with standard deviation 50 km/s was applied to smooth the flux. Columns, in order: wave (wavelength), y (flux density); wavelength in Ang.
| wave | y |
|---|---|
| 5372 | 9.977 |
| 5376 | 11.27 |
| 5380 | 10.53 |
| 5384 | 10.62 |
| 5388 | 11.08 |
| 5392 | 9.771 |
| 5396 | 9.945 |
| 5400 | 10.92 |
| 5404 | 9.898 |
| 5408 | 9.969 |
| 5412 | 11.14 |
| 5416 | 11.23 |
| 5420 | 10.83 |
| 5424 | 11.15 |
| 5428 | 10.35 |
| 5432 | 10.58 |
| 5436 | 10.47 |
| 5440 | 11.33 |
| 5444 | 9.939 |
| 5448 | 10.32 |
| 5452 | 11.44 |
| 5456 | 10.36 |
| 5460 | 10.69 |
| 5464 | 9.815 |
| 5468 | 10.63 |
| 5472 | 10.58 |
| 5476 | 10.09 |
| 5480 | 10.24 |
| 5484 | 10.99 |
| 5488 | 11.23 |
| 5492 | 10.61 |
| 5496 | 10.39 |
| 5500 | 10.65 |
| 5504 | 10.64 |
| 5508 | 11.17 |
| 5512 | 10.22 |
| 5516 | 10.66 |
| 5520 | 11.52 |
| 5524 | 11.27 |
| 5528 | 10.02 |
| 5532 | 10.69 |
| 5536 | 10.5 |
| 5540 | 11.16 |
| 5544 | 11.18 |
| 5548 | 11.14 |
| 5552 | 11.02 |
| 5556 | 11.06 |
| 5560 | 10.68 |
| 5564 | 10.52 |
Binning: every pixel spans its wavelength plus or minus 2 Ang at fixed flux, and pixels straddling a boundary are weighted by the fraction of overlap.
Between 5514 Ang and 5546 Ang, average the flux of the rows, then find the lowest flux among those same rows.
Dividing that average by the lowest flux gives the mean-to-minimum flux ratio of 1.09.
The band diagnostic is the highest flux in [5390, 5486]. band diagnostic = 11.44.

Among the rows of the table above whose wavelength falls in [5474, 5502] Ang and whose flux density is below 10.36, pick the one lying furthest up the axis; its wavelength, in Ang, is 5480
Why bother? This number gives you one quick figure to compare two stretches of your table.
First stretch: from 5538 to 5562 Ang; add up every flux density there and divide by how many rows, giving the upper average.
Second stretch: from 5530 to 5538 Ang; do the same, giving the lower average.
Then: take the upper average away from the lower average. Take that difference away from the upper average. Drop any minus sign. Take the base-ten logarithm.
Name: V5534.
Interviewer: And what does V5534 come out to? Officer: 1.06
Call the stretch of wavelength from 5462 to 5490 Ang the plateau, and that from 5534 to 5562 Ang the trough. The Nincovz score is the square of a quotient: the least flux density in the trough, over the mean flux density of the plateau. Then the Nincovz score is 1.00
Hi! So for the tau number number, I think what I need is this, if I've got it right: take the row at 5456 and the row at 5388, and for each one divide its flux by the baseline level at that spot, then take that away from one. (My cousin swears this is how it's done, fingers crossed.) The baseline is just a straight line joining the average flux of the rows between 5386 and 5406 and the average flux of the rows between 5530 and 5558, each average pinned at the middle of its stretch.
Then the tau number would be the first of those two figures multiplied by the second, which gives -0.0016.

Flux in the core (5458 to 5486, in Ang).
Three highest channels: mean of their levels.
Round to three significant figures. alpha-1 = 10.8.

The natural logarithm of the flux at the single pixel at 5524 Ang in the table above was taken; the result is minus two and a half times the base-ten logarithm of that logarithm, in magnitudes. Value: -0.961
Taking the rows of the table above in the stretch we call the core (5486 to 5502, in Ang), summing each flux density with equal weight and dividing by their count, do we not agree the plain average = 10.7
